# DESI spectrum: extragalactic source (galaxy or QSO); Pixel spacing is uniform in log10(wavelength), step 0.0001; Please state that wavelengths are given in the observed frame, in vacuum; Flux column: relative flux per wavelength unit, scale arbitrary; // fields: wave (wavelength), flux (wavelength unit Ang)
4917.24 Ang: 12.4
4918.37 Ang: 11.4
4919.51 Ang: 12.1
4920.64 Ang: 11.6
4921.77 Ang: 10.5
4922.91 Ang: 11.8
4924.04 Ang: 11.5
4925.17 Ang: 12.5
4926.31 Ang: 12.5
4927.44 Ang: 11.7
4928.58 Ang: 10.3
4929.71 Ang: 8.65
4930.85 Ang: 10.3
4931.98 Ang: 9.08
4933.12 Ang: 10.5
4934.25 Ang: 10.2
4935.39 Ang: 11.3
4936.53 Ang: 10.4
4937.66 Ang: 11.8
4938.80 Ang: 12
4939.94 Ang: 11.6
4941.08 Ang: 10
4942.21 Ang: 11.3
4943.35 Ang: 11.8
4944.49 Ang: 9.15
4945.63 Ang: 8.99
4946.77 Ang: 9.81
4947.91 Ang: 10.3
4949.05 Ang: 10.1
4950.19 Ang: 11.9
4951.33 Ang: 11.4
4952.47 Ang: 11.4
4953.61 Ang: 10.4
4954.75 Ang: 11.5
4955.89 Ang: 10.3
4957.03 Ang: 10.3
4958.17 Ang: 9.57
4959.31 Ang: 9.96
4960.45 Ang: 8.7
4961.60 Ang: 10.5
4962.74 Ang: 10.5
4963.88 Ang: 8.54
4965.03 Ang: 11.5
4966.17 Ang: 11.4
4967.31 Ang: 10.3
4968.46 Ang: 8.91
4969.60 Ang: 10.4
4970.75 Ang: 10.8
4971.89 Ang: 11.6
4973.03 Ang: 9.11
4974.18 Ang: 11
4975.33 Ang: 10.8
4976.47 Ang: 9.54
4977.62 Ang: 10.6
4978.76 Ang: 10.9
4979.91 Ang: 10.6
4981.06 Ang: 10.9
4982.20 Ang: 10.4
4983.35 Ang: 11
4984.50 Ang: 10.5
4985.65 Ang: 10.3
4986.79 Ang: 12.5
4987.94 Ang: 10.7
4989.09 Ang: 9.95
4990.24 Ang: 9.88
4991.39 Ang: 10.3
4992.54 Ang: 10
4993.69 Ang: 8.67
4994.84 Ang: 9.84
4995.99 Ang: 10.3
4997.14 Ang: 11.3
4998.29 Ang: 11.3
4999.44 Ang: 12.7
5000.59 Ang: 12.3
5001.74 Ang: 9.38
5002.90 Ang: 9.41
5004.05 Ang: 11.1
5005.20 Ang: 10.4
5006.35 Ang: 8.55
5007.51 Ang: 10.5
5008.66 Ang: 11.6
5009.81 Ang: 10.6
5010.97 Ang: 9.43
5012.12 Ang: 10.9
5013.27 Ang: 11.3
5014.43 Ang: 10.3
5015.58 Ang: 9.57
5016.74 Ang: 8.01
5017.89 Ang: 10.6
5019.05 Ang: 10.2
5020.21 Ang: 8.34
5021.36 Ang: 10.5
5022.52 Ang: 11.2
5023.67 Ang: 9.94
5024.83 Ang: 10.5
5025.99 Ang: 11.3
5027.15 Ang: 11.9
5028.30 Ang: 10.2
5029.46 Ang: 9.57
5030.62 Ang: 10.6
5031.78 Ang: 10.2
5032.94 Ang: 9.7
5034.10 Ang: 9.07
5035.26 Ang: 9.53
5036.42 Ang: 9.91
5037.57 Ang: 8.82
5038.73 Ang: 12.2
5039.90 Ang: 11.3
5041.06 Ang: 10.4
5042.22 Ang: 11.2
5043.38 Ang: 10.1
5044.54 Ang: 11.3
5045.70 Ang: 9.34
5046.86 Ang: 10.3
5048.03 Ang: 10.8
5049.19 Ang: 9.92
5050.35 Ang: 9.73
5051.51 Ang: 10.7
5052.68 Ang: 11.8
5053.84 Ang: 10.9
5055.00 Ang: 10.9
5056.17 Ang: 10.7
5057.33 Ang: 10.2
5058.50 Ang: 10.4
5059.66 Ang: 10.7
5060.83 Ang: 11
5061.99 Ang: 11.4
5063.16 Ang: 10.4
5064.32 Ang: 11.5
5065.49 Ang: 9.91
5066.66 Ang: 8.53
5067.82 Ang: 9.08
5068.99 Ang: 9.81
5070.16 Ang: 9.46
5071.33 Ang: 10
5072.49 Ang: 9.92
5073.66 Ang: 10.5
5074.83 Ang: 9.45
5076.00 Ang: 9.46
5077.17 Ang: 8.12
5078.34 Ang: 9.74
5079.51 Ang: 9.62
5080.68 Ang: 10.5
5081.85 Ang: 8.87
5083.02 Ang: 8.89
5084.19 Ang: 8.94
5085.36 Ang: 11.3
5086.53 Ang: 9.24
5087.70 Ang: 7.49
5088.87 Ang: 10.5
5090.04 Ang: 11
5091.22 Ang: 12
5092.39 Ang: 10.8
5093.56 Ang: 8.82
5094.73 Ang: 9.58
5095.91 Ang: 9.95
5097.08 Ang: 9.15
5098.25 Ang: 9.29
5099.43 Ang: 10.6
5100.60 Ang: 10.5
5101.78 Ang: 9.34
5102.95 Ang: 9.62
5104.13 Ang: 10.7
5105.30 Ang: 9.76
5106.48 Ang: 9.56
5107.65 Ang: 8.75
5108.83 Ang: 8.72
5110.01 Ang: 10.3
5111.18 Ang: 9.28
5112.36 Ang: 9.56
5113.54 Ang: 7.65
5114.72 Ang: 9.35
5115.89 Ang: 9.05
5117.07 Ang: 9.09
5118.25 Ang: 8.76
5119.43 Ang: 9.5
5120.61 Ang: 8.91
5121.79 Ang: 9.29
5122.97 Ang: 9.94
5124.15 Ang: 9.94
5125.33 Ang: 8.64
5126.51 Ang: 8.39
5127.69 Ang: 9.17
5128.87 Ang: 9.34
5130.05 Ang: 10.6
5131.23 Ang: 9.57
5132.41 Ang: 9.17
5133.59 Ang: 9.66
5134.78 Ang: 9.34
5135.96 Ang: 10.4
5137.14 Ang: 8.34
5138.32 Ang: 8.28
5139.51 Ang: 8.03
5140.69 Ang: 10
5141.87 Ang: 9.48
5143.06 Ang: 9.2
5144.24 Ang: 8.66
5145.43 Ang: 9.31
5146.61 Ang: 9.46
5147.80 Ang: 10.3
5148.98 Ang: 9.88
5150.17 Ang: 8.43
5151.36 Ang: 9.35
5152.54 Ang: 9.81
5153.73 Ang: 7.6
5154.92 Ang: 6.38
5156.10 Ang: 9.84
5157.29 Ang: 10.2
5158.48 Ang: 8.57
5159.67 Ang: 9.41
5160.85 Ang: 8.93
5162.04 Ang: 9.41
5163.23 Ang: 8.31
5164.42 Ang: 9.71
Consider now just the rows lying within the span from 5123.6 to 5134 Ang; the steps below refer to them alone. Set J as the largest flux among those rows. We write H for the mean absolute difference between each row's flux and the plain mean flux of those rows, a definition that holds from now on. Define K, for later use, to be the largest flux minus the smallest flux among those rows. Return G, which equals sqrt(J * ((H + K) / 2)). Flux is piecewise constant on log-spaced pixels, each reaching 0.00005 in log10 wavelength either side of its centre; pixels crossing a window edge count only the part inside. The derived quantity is 3.8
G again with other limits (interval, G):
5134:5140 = 4.1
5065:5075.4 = 3.6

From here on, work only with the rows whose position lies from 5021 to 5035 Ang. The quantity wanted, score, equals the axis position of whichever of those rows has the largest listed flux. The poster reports 5027.15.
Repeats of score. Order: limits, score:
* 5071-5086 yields 5085.36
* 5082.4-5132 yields 5091.22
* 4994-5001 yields 4999.44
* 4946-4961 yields 4950.19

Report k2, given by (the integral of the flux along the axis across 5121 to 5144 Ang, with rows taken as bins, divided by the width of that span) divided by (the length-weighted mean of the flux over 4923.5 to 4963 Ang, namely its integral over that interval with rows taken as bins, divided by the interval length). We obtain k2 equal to 0.87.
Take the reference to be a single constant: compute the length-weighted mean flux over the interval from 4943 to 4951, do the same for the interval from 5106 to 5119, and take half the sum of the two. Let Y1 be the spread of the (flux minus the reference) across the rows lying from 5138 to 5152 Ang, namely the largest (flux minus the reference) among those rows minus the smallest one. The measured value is 2.3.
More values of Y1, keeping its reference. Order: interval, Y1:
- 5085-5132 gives 4.5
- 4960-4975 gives 3.1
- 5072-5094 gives 4.5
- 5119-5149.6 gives 2.6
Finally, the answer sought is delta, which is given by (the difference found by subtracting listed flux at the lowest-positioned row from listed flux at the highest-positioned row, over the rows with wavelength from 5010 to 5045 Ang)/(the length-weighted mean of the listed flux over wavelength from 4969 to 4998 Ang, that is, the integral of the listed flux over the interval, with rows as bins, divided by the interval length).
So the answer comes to 0.18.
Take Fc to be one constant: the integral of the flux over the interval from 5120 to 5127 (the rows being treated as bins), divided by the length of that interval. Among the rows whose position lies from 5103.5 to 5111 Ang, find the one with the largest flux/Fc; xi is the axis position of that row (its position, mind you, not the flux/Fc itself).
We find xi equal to 5104.13 Ang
